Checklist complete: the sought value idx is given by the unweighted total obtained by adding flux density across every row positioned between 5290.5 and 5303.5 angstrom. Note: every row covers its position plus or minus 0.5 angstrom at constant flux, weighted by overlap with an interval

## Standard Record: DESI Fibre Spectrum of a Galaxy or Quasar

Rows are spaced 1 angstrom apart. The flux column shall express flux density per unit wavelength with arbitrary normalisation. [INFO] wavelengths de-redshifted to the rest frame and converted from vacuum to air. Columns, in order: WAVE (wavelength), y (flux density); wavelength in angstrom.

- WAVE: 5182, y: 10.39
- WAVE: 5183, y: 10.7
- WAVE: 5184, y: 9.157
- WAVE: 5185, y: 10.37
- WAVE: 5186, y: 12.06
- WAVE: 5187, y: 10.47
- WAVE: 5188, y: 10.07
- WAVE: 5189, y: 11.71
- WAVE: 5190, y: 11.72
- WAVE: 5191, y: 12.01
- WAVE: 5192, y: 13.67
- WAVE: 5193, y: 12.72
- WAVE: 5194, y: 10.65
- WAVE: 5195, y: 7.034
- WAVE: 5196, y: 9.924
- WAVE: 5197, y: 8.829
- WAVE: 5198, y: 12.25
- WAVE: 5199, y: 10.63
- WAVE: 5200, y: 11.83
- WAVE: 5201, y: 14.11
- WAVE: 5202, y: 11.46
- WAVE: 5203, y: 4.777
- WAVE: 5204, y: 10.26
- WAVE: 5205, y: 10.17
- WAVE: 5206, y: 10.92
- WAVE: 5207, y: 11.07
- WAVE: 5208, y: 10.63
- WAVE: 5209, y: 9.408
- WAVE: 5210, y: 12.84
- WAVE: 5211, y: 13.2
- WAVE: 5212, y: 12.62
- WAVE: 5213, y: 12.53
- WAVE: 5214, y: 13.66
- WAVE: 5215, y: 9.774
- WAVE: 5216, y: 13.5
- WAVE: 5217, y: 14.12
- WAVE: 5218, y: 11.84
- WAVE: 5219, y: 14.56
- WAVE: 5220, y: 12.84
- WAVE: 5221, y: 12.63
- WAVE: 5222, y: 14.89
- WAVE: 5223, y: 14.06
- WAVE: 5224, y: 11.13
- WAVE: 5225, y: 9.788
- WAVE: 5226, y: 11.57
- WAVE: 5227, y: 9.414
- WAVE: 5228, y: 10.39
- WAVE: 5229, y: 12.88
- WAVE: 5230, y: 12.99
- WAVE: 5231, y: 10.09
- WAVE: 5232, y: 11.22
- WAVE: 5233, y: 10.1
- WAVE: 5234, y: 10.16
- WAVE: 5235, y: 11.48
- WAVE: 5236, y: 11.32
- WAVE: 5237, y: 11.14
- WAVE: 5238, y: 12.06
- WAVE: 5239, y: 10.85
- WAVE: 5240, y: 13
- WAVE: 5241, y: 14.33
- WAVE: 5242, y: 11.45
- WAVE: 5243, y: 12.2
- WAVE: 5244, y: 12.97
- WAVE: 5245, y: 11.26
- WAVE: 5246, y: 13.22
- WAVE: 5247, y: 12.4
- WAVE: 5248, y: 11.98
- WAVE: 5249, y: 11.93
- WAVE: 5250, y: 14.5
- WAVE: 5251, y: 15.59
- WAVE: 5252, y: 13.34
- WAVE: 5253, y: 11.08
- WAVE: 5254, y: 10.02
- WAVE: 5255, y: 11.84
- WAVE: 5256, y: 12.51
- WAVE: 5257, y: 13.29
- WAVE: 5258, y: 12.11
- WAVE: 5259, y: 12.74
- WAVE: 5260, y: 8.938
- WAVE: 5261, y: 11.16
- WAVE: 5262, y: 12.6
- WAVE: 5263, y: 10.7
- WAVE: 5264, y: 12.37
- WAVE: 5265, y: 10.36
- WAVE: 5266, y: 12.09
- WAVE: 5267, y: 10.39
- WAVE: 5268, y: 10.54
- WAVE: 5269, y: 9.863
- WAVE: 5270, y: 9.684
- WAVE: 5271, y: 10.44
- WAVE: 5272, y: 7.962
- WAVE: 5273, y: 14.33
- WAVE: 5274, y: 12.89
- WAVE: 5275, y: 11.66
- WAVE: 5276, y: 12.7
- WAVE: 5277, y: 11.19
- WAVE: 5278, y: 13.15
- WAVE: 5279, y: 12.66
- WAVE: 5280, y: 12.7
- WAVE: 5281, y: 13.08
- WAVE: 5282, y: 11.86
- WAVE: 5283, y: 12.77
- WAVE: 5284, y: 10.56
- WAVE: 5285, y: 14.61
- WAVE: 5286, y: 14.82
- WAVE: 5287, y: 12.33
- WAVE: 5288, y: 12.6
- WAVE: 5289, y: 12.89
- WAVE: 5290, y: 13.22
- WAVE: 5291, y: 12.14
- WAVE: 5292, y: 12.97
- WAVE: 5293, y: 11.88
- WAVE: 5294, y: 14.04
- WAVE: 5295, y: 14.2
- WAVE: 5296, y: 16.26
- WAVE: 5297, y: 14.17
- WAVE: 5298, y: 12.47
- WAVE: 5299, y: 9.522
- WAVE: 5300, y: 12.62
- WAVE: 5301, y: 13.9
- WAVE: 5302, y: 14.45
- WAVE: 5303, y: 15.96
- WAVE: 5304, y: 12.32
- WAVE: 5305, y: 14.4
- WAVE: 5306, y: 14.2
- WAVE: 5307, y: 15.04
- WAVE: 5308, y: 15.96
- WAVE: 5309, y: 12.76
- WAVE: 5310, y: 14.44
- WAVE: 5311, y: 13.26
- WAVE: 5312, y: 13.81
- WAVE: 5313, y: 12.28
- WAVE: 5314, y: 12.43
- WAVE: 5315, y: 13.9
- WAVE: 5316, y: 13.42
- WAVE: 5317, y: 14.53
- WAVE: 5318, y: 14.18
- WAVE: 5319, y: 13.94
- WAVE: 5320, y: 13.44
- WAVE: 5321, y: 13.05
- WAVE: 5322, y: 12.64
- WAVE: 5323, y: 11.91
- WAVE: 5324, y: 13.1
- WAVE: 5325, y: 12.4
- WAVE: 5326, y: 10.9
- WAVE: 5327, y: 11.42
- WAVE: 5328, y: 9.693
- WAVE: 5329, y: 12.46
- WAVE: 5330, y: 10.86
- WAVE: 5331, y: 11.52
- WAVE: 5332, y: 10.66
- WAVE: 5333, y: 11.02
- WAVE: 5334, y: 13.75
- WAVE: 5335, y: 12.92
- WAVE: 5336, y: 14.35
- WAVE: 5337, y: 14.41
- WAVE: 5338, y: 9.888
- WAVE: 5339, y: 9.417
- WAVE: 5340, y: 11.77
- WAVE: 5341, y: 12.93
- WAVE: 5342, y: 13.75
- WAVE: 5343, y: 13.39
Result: 175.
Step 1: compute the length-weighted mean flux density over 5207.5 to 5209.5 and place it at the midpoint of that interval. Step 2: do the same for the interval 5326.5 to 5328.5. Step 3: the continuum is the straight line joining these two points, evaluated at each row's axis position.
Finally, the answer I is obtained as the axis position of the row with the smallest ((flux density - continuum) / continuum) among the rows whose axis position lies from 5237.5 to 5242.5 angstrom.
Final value 5239 angstrom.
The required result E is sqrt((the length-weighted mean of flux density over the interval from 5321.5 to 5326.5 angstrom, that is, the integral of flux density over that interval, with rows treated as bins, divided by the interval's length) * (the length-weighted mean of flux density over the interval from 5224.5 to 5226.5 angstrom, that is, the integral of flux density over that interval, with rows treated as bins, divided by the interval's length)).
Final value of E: 11.4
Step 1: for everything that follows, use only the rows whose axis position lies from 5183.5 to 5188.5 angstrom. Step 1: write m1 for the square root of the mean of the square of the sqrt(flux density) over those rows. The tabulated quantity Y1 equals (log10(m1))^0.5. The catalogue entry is 0.71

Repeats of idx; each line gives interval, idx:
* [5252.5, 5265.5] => 150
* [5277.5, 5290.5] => 167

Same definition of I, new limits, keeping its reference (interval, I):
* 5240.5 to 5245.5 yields 5245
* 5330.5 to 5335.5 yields 5332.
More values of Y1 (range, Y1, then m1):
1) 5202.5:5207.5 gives 0.70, 3.07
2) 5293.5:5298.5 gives 0.76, 3.77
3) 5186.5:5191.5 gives 0.72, 3.35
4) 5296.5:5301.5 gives 0.74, 3.54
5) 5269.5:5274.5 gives 0.72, 3.33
